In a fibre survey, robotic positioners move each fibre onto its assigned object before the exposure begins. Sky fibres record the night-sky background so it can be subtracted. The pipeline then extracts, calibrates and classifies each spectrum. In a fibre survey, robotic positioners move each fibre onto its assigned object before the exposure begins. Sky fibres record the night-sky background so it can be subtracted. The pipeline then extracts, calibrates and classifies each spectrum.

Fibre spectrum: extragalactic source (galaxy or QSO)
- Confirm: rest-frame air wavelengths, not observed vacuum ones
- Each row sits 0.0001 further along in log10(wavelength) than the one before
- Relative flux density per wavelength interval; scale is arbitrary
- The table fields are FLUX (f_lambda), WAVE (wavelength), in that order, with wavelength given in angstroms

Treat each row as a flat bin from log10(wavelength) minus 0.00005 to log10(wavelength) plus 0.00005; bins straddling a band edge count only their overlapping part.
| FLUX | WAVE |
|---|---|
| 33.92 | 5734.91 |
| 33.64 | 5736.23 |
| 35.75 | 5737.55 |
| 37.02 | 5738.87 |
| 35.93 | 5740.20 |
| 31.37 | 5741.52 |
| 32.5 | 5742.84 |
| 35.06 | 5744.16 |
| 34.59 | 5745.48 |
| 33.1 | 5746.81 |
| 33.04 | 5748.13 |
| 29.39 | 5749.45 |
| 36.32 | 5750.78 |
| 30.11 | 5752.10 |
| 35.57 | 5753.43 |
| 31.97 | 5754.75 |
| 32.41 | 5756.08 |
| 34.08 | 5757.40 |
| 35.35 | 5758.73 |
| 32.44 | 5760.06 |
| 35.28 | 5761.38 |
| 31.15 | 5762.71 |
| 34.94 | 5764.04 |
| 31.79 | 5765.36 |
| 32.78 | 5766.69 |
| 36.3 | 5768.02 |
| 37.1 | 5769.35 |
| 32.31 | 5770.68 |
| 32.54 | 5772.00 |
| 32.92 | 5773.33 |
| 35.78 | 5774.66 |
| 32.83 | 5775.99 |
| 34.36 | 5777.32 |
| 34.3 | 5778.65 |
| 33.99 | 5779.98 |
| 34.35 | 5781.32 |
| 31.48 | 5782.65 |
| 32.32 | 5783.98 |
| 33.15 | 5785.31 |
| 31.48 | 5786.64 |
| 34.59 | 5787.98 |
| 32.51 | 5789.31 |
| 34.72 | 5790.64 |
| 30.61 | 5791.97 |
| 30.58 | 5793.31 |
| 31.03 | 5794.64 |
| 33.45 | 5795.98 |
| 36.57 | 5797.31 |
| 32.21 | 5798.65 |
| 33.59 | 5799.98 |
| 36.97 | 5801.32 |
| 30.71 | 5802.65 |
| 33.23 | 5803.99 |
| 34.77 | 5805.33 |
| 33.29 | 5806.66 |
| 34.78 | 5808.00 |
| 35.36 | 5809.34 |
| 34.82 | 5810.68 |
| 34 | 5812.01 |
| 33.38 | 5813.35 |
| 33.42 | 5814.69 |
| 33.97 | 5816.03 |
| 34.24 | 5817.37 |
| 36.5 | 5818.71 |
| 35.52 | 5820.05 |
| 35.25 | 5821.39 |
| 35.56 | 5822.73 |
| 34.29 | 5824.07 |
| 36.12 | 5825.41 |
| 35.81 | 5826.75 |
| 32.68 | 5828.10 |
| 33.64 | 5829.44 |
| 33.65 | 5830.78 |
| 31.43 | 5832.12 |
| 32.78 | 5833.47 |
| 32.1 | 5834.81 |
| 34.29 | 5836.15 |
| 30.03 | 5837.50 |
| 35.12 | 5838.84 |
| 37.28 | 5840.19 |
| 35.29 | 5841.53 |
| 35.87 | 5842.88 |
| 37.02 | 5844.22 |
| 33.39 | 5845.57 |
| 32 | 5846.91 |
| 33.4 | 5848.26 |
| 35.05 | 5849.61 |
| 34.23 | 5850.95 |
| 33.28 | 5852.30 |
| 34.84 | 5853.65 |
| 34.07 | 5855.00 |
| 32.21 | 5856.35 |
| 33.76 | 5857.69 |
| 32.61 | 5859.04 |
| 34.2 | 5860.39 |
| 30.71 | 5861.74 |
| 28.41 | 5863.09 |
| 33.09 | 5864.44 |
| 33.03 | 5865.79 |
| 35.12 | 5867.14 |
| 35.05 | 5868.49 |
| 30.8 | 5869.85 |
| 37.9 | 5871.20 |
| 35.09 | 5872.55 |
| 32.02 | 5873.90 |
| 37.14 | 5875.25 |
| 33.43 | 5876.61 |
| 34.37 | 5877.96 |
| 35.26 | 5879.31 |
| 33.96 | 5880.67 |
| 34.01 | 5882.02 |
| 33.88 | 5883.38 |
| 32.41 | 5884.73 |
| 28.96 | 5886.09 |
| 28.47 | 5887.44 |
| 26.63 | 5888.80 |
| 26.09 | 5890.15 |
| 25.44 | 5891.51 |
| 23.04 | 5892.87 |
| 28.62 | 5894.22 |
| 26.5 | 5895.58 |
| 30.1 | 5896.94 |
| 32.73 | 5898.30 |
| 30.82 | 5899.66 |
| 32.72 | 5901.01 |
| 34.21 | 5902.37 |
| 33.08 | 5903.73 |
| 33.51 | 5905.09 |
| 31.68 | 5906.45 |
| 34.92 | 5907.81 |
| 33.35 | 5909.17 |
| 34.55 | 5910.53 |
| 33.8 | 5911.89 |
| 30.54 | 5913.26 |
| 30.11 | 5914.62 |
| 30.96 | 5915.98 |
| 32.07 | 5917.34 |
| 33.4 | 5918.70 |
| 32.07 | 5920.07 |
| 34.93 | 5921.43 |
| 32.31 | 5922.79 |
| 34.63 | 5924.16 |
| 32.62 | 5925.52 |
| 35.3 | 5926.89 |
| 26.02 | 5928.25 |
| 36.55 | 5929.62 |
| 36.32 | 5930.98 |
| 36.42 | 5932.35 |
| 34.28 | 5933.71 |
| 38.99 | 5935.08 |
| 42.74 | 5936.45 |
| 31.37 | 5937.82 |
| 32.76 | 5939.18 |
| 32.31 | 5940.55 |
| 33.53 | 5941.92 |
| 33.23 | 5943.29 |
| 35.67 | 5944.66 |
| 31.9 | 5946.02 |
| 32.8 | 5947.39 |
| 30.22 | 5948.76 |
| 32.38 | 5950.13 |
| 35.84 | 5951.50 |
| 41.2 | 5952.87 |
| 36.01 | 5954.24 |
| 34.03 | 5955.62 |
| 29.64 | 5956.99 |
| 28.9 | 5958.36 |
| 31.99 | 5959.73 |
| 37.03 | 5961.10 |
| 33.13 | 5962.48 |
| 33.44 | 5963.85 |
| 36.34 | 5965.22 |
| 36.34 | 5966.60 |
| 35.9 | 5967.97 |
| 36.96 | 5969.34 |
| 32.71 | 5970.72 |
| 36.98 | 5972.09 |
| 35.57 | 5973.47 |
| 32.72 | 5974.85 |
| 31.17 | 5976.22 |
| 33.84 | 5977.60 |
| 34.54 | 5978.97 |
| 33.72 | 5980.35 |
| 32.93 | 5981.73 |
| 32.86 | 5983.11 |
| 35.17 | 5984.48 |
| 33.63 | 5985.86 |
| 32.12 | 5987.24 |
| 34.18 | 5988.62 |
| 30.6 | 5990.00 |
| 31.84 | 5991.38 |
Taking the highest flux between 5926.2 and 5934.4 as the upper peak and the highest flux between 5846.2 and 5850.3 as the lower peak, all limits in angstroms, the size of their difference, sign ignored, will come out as 1.5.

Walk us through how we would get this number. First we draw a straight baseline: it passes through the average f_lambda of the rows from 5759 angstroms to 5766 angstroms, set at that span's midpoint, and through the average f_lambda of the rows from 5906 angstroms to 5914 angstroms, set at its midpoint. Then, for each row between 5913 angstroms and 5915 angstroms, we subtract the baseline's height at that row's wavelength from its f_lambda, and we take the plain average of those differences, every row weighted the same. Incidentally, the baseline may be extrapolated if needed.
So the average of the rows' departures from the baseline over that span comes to -2.8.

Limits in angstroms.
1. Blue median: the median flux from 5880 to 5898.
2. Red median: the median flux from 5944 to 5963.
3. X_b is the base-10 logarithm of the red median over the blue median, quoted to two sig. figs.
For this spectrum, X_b 0.061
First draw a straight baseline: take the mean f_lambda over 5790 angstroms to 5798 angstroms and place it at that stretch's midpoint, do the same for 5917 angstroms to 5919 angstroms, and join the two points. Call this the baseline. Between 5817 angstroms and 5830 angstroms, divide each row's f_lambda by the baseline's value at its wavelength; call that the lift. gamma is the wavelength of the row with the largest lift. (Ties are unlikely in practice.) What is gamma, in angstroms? 5818.71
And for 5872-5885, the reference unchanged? 5875.25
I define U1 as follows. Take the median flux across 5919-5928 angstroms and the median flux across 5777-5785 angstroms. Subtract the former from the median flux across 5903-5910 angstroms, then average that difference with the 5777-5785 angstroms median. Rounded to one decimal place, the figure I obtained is 16.9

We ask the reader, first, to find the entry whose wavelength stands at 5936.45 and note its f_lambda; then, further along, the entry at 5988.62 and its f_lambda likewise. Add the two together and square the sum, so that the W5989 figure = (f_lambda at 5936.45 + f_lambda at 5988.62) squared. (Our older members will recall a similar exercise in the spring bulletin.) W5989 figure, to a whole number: 5917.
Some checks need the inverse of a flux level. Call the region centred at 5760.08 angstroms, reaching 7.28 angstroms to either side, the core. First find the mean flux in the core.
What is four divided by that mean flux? 0.120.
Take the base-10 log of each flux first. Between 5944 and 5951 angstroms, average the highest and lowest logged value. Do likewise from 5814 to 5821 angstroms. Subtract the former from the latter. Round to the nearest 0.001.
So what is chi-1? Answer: 0.027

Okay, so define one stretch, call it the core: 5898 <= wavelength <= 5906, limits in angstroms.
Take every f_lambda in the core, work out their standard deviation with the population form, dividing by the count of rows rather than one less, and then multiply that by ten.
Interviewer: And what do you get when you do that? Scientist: 10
